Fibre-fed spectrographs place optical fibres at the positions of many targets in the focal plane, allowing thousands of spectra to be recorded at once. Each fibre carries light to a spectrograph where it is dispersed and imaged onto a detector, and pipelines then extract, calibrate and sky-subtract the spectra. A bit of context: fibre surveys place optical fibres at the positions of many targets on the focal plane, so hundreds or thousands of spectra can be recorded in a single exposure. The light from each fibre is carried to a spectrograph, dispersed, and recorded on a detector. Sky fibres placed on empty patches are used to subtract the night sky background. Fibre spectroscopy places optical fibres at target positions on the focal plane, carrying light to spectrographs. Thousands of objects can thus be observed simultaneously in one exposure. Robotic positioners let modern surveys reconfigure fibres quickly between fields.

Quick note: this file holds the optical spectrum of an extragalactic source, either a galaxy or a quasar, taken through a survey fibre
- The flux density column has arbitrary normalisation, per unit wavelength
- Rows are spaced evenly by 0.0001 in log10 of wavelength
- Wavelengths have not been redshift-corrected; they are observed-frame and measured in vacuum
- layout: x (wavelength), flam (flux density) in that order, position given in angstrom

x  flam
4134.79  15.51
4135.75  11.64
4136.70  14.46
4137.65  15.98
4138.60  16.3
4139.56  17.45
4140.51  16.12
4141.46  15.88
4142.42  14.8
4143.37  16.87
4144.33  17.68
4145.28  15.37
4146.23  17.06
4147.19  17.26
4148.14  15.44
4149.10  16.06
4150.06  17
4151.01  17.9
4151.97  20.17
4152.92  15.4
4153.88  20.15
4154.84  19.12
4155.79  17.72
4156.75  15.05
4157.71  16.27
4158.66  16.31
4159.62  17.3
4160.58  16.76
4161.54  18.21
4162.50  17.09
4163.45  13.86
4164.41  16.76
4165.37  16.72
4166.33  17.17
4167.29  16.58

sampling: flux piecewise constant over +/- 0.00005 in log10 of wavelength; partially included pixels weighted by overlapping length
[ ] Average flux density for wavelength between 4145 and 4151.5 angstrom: 16.6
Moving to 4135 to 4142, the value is 15.4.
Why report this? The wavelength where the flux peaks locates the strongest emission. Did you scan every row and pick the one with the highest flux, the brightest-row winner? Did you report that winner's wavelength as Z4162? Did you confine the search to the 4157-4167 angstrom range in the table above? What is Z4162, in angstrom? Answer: 4161.54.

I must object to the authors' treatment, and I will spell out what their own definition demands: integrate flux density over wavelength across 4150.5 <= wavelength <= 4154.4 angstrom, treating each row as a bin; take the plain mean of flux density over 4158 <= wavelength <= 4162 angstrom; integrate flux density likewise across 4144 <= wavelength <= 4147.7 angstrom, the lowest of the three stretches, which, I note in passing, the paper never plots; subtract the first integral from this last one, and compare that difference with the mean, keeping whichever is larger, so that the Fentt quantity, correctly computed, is 17.1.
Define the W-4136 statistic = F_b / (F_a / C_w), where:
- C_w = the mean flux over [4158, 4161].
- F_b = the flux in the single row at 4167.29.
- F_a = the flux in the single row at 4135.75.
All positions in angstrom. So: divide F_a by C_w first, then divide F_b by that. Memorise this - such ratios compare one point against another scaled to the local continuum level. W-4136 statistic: 23.9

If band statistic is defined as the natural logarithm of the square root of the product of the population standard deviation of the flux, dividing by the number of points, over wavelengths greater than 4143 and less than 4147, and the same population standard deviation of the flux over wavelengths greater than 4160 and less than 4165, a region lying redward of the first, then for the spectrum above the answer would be 0.10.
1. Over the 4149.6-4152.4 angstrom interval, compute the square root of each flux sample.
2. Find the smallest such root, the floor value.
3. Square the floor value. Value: 17.0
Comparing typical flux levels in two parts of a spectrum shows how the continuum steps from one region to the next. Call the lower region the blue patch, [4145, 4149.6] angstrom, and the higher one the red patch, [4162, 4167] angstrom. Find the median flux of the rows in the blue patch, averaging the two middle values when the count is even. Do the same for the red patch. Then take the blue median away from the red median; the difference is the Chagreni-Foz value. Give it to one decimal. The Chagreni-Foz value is 0.7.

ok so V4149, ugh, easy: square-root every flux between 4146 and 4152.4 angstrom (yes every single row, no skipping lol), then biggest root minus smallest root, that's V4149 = 0.56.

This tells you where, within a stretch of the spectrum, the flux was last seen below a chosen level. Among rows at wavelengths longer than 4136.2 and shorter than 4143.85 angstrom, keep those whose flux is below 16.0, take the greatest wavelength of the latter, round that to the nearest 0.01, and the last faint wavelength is 4142.42 angstrom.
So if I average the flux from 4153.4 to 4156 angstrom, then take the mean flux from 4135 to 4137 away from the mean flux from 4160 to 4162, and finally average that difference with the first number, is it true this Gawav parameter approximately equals 11.7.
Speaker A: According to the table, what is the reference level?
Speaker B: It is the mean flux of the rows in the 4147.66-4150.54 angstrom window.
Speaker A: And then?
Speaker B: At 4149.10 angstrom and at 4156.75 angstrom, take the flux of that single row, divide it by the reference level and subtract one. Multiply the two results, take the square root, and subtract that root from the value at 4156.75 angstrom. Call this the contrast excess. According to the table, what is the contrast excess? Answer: -0.09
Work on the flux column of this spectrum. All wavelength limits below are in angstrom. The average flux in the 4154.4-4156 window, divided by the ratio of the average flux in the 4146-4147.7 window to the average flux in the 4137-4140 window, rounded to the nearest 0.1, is 17.8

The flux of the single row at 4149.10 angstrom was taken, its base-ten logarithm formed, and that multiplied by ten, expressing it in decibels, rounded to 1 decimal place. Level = 12.1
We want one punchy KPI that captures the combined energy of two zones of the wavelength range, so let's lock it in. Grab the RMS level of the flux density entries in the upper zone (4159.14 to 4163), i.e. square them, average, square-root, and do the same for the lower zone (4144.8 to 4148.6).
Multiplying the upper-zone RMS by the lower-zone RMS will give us 283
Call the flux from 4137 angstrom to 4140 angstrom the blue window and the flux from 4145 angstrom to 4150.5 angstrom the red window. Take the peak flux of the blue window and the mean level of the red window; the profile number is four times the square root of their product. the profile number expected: 67.6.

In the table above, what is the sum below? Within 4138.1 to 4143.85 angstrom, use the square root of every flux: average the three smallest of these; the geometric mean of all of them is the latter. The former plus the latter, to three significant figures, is 7.98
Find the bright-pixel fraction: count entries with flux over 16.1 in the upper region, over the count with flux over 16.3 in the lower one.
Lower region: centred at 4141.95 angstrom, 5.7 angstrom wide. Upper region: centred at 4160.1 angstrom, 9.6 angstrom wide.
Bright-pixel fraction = 2.7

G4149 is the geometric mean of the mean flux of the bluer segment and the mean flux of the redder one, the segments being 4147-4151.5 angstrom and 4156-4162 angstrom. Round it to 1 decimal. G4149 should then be 16.7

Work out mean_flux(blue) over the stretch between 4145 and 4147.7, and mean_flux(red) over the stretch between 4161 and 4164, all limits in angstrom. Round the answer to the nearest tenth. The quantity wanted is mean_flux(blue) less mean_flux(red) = 0.2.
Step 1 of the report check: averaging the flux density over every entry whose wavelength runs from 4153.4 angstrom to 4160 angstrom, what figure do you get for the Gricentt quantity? 17.4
